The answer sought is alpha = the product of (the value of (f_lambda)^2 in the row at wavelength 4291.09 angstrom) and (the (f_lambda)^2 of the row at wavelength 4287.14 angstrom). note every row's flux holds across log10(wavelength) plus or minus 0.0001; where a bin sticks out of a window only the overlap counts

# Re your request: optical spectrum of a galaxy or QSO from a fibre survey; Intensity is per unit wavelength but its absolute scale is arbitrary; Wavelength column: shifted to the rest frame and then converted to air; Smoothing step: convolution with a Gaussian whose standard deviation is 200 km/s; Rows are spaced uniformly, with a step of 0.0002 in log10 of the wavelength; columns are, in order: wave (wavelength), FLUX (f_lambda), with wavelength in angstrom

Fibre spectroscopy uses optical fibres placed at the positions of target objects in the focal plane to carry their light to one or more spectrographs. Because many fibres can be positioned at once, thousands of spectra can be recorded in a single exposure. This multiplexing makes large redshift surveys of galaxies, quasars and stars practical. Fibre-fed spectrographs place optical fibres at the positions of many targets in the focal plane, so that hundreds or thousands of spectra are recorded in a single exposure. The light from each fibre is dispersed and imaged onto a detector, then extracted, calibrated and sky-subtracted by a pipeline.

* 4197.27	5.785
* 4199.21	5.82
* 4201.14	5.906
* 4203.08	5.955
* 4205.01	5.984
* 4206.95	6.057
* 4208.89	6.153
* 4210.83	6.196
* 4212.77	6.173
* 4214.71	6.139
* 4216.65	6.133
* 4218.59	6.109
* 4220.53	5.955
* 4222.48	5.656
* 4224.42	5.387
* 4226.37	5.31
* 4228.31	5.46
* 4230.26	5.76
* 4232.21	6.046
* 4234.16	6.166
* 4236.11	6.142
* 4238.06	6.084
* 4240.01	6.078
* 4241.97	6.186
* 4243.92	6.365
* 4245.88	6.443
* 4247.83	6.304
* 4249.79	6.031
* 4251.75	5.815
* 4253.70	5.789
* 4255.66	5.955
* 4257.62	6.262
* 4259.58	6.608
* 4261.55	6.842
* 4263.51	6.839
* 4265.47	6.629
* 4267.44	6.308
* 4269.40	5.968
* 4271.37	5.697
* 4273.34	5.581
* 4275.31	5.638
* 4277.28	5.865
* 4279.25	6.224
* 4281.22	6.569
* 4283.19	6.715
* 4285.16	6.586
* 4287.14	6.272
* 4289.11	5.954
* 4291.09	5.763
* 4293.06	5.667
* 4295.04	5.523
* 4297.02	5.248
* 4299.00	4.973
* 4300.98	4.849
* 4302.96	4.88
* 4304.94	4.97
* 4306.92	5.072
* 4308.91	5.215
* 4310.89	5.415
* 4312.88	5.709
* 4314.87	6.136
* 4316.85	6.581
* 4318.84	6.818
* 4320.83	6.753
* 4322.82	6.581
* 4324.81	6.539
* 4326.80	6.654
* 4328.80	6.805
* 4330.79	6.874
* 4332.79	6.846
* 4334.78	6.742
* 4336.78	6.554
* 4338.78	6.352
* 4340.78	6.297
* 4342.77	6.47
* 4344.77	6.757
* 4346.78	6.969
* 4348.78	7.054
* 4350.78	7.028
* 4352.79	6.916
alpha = 1306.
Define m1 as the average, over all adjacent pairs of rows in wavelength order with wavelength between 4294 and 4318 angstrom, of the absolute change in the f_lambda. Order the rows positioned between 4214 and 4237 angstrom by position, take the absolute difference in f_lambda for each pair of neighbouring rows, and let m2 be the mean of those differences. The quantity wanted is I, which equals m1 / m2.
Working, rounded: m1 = 0.22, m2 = 0.155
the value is 1.4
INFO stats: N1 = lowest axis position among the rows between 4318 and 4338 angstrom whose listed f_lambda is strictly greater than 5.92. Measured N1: 4318.84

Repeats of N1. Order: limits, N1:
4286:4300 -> 4287.14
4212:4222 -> 4212.77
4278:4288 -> 4279.25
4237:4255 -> 4238.06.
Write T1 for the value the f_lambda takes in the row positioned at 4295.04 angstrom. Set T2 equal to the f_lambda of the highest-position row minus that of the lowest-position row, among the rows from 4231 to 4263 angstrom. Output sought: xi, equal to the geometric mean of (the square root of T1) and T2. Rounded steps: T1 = 5.523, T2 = 0.80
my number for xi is 1.4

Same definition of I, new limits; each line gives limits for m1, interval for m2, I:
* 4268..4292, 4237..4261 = 1.3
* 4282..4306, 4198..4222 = 3.2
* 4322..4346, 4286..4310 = 0.8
